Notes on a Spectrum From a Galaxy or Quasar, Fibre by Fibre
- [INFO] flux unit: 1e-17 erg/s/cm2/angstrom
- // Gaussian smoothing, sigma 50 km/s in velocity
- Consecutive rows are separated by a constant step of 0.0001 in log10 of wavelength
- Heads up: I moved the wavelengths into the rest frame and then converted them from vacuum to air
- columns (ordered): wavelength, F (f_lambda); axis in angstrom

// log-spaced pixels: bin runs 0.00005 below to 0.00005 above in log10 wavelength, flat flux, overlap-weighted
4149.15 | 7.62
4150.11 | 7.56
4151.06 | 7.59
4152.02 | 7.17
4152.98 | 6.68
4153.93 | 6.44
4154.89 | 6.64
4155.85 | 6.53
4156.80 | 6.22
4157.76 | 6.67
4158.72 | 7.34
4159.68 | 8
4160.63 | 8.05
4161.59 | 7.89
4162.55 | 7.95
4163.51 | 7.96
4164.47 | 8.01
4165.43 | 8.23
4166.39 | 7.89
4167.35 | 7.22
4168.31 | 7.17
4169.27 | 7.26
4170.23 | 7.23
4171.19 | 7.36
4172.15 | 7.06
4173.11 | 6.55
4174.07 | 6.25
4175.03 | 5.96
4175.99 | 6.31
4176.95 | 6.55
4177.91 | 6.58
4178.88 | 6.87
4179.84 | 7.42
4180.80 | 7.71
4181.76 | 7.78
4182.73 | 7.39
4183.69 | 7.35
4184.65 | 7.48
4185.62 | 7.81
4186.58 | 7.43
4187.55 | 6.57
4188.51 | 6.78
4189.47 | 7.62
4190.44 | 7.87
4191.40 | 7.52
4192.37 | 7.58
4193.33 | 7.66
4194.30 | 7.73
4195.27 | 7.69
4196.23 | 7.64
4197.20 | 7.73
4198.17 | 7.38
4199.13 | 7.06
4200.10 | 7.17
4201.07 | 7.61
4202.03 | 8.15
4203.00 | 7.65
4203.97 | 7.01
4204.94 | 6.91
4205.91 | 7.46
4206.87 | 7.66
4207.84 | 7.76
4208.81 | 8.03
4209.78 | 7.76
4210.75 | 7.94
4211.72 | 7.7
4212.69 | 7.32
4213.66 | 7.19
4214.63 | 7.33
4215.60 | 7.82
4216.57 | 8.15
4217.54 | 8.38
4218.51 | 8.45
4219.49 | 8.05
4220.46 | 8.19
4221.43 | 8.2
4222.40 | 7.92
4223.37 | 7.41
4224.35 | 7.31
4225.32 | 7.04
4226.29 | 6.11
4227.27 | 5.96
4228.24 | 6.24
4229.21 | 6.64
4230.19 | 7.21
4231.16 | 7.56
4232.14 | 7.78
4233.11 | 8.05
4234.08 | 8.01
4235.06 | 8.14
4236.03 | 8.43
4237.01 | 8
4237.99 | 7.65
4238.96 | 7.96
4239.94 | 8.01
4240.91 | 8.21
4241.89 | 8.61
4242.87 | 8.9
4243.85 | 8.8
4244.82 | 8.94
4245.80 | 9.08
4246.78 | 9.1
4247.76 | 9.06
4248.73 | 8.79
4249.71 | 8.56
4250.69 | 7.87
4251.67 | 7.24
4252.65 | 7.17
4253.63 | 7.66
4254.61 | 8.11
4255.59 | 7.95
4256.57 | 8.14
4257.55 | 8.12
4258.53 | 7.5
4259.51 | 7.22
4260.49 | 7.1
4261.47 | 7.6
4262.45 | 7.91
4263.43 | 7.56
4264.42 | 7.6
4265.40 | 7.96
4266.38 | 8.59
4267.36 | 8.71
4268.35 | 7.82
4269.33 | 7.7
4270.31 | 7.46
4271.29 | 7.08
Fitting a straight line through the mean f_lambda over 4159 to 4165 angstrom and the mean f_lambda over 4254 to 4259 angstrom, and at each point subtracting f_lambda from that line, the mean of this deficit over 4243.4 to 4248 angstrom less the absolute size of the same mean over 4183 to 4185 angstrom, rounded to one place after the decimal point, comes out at -1.6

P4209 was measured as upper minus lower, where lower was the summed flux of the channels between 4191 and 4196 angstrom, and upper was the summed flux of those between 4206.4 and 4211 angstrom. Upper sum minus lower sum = 1.0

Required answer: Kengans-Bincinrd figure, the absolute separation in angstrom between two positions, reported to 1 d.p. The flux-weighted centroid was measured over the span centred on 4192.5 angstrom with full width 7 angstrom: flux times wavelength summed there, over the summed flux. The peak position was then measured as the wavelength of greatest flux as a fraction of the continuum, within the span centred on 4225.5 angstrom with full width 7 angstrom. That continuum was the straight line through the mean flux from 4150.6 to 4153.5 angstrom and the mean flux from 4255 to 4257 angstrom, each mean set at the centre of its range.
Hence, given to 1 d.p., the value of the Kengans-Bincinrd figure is 30.0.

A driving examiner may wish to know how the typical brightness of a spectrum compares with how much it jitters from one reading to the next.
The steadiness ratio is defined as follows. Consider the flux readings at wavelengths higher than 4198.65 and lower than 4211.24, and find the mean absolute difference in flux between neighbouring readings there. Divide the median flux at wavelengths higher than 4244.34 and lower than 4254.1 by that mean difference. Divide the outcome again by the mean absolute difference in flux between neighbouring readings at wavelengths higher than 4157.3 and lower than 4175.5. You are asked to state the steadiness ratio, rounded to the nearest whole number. 105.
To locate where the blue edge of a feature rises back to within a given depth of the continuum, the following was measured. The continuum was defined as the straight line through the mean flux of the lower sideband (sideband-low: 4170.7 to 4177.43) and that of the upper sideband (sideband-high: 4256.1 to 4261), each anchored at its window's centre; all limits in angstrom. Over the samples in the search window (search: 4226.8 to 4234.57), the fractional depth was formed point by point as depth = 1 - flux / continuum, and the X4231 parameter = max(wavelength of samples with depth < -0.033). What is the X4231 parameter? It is 4234.08 angstrom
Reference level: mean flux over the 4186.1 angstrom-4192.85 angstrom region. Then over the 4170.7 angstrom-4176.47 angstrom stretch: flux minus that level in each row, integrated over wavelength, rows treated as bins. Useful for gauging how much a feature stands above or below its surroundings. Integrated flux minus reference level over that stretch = -4.4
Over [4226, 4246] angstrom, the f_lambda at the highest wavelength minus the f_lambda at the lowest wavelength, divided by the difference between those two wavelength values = 0.15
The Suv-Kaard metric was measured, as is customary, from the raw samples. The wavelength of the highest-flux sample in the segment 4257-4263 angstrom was 4257.55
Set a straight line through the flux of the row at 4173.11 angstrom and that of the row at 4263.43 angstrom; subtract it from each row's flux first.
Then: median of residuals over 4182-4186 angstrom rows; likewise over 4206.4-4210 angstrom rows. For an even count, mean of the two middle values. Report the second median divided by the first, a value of 1.1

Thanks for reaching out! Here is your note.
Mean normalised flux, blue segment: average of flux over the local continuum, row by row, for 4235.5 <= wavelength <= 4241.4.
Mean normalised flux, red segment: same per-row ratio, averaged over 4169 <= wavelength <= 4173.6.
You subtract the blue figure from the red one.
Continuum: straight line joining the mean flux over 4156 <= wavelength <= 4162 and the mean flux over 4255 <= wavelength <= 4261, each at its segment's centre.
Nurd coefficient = -0.10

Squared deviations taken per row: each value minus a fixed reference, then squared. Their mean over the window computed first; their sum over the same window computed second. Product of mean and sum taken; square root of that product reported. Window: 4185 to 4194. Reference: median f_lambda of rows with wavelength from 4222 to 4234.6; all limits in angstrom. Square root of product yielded 0.58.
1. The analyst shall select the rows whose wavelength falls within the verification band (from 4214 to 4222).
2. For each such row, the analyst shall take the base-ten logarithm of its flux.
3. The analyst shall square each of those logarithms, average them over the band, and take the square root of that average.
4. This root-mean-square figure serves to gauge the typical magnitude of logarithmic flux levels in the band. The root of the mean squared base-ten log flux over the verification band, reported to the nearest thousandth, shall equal 0.907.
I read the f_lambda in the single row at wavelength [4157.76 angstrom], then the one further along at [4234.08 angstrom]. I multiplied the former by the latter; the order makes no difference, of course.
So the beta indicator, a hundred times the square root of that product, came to 731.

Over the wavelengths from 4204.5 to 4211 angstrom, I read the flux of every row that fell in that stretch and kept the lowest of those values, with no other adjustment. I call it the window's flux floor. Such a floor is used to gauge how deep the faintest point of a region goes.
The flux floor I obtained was 6.91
